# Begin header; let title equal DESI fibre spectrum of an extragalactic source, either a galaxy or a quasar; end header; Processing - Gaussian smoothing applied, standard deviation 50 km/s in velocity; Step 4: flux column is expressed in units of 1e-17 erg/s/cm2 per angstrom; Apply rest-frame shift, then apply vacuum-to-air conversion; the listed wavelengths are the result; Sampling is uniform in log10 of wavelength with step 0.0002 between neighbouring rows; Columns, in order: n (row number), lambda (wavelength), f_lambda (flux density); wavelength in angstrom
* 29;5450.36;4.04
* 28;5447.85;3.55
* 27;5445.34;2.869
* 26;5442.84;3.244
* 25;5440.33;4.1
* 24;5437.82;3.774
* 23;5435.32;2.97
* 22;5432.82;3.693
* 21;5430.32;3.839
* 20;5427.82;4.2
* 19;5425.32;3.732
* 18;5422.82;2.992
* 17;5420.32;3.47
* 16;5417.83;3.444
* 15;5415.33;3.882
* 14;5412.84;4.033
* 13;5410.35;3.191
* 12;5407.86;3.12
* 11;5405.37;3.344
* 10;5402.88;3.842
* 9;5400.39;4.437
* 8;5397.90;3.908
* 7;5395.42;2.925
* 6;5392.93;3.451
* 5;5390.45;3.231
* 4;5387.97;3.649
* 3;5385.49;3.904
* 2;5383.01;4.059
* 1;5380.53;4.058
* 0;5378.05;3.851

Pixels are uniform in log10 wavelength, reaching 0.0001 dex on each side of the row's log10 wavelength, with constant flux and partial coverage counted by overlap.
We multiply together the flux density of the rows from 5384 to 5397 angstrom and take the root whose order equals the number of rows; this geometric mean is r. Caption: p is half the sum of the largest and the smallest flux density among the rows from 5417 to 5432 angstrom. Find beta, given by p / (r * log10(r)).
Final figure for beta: 1.97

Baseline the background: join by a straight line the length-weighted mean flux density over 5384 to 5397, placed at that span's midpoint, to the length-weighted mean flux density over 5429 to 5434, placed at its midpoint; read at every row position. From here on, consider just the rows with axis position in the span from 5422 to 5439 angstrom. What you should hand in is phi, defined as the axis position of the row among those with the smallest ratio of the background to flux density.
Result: 5427.82 angstrom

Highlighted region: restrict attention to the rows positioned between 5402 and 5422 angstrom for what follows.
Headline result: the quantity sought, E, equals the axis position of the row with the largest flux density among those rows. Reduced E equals 5412.84 angstrom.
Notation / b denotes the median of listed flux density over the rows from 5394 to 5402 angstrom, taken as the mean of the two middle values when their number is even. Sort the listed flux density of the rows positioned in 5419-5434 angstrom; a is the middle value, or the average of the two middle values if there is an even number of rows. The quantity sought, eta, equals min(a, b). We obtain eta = 3.71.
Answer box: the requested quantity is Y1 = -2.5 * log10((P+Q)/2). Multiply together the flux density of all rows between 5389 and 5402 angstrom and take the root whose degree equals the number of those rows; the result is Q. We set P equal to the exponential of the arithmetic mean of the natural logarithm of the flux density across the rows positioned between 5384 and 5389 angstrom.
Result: -1.410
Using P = 3.77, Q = 3.55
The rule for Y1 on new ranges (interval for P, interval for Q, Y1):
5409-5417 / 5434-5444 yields -1.387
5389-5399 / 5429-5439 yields -1.346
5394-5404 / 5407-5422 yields -1.397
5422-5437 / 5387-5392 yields -1.356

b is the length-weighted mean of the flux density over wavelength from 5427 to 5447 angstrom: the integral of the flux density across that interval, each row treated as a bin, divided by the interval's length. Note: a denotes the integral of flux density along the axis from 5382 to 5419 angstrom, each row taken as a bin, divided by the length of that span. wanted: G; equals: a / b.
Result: 1.01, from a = 3.63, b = 3.57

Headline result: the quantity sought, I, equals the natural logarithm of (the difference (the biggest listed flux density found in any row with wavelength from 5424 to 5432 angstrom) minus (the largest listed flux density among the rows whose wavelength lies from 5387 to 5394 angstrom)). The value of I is -0.60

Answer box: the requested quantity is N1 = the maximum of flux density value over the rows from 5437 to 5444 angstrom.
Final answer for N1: 4.1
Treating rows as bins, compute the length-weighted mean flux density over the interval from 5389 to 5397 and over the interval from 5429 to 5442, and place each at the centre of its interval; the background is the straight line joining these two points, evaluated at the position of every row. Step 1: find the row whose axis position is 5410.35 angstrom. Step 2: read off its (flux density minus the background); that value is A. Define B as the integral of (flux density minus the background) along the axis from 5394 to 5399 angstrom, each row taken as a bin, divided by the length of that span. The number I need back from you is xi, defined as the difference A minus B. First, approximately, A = -0.2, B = 0.1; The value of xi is -0.35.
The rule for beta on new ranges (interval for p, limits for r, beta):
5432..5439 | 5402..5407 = 1.70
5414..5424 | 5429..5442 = 1.67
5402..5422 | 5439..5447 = 2.02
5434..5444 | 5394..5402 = 1.68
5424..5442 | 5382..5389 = 1.58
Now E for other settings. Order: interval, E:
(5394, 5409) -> 5400.39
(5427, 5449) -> 5427.82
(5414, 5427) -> 5415.33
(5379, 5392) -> 5383.01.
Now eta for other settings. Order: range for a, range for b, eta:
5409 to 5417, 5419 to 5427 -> 3.47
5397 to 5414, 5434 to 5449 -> 3.40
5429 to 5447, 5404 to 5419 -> 3.39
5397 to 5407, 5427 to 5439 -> 3.77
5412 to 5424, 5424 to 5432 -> 3.47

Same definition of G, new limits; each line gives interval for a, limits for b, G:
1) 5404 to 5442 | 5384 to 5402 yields 0.98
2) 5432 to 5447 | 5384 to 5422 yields 0.96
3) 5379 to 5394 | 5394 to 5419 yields 1.03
